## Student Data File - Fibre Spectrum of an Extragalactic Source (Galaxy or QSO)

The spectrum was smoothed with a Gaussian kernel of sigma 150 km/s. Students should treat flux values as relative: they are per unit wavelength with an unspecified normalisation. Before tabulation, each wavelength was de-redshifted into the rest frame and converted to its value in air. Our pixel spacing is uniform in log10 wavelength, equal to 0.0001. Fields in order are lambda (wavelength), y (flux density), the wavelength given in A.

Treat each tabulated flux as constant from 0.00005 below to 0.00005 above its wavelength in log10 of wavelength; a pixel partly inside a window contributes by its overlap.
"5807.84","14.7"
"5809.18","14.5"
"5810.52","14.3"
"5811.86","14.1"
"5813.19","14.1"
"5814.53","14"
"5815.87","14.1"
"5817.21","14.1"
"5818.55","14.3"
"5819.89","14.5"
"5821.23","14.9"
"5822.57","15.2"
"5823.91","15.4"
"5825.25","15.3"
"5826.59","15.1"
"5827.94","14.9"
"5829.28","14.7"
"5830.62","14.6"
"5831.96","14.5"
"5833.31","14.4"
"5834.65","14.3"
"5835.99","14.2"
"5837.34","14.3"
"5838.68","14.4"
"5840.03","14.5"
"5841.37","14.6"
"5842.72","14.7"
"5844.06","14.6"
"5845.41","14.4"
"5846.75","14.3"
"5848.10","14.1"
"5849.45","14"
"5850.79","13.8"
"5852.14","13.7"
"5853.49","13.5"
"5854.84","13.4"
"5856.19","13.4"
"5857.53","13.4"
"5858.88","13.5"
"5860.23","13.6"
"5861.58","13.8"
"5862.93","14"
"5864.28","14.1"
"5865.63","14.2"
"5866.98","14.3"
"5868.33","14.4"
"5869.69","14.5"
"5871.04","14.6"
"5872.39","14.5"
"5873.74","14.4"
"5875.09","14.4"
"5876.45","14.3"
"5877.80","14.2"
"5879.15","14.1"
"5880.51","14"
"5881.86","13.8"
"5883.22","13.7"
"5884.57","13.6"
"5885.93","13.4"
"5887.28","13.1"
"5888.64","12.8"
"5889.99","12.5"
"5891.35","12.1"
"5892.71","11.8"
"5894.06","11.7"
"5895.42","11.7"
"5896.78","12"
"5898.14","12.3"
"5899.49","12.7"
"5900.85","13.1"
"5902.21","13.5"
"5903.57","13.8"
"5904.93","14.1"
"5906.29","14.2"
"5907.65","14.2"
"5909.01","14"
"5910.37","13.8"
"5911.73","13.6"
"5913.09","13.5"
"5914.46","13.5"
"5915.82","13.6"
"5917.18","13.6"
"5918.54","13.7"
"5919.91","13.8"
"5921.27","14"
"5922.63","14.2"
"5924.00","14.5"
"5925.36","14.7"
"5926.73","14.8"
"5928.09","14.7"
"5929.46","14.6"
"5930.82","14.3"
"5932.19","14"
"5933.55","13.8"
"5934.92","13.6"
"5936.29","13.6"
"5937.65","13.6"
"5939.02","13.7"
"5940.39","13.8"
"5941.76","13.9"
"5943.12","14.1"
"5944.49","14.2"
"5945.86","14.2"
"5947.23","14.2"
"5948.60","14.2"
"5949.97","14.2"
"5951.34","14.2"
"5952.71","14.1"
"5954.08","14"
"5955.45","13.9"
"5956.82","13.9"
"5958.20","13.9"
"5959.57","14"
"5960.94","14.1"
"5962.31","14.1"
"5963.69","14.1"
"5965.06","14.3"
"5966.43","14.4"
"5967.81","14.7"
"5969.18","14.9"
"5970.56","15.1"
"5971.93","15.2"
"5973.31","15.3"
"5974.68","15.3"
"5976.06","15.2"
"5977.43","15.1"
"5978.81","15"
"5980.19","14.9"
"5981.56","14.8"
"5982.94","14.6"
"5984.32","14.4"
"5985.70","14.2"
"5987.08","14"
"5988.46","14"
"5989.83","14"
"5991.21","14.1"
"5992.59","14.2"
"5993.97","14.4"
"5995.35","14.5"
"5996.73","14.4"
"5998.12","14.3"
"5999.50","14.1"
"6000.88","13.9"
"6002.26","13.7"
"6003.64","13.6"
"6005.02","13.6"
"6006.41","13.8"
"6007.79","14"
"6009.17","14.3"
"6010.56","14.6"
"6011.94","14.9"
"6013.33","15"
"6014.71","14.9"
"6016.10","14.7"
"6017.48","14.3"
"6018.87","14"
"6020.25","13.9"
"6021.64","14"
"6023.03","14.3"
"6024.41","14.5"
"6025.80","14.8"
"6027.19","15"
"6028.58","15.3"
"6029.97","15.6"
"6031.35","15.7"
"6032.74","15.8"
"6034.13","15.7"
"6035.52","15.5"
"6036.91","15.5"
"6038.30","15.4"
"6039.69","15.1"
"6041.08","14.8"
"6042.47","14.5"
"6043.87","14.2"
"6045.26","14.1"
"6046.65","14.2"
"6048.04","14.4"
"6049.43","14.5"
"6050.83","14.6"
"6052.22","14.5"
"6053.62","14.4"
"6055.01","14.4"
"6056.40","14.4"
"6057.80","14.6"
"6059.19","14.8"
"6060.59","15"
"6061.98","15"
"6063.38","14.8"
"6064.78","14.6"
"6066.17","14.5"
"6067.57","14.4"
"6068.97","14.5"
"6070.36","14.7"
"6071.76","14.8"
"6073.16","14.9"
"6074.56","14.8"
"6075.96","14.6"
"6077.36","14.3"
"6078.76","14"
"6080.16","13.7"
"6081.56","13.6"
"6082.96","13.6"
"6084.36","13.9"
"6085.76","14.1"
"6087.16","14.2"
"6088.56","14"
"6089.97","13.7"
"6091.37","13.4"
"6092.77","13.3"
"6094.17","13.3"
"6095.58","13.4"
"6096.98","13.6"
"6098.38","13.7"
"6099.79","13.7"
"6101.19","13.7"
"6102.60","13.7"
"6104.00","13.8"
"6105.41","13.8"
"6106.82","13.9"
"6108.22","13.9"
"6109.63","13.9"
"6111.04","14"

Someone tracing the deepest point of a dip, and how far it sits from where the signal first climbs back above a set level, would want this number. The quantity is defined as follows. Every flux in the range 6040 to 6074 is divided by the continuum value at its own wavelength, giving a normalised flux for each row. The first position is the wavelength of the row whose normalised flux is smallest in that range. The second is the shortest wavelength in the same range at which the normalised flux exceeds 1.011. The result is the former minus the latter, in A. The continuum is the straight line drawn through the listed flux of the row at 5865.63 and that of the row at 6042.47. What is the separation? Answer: 4.2 A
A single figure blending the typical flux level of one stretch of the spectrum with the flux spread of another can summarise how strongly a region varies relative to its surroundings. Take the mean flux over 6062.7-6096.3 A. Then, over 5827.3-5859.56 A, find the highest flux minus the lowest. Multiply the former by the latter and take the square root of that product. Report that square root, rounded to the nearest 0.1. 4.6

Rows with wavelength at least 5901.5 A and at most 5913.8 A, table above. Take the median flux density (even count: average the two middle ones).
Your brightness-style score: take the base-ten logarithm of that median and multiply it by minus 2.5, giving -2.85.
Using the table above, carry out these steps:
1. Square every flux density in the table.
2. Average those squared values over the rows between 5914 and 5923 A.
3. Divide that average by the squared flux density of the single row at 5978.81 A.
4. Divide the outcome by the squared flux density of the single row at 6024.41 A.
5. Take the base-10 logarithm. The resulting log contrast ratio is -2.40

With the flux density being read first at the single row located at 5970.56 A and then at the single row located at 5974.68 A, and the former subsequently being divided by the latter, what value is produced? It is 0.99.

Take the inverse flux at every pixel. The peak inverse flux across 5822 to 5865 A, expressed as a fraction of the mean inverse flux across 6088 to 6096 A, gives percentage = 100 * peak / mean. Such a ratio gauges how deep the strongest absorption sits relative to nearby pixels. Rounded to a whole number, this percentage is 101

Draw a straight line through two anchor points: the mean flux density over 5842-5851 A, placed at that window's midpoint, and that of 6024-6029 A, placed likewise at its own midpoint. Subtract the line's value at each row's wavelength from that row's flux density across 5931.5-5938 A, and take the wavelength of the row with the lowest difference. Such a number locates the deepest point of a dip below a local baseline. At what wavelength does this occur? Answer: 5937.65 A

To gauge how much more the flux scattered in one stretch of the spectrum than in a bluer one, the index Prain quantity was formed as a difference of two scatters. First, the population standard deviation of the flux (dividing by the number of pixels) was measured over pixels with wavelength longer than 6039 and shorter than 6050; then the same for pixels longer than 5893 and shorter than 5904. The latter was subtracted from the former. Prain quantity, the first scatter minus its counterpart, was -0.4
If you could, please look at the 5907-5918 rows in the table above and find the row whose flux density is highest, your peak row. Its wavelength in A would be 5907.65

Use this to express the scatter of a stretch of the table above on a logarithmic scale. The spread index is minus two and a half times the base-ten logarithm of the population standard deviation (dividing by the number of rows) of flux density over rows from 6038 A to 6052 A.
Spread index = 1.01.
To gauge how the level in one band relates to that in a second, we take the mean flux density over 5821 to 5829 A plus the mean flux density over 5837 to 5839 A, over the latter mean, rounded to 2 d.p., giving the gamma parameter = 2.05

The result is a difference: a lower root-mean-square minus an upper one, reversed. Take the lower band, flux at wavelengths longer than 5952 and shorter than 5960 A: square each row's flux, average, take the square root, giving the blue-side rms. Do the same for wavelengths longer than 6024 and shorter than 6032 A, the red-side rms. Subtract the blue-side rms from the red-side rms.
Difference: 1.2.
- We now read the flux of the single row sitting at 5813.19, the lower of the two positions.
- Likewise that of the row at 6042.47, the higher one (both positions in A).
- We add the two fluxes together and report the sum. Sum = 28.6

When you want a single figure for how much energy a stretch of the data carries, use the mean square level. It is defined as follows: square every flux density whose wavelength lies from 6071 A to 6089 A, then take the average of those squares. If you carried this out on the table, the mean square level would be 202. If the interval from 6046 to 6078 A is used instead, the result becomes 213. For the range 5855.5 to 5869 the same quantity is 193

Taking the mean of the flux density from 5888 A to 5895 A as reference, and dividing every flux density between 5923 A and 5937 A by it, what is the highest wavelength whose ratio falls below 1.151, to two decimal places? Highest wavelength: 5936.29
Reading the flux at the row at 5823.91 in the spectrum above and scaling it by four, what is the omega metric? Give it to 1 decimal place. 61.6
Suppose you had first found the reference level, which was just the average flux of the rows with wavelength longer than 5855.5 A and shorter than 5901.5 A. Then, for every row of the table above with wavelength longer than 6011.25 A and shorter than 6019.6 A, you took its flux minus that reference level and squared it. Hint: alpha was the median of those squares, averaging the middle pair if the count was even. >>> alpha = 1.8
